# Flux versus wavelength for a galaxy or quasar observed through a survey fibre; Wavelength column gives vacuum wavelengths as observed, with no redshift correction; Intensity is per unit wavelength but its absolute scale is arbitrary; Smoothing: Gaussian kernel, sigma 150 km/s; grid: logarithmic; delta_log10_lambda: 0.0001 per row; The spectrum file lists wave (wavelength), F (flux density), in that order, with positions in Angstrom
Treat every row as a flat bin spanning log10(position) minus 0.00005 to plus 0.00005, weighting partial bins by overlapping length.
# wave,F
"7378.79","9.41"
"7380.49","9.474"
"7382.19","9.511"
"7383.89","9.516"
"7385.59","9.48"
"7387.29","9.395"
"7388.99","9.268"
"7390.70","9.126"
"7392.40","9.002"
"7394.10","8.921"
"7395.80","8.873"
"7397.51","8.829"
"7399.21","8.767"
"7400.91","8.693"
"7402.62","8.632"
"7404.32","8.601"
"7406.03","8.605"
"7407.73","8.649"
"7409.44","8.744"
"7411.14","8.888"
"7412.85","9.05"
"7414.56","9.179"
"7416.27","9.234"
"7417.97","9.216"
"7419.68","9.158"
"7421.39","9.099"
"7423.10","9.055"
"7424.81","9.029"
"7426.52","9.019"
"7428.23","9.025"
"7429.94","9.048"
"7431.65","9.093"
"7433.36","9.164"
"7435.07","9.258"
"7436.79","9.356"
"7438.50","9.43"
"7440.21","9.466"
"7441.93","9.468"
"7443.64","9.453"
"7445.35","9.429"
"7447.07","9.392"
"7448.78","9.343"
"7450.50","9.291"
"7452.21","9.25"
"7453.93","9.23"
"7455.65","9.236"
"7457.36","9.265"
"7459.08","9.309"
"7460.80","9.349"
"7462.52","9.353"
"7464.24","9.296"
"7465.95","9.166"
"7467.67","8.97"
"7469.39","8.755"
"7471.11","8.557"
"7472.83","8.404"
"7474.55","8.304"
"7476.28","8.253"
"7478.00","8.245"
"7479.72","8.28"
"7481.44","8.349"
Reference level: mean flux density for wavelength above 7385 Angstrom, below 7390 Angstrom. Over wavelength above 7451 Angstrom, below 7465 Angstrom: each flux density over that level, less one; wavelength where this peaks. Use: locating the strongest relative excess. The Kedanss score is 7462.52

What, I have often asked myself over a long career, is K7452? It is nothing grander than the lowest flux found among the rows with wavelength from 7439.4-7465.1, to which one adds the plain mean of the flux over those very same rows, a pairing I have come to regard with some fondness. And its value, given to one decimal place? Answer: 18.6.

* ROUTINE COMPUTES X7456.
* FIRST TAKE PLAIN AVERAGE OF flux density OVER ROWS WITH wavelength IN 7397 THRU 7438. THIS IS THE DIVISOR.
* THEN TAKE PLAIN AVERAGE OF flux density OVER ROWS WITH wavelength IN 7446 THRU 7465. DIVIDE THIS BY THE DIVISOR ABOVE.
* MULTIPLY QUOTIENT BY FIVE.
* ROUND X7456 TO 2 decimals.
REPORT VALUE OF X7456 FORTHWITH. 5.18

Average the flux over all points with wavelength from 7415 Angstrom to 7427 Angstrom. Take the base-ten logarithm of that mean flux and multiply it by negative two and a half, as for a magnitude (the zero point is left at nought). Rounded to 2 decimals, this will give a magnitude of -2.40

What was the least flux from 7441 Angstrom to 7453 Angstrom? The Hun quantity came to 9.25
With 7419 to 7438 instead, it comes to 9.019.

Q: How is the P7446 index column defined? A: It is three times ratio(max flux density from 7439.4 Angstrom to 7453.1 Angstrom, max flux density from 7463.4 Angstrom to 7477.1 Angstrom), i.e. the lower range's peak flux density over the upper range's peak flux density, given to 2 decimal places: 3.06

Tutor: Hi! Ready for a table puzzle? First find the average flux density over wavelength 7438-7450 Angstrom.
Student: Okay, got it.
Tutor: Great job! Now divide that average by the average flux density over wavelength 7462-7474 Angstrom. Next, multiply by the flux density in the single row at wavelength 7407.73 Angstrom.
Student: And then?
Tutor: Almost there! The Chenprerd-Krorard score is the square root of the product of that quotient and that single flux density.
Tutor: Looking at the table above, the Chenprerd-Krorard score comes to 3.02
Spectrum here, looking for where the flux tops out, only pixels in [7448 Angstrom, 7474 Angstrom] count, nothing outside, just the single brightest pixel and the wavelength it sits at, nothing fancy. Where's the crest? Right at 7462.52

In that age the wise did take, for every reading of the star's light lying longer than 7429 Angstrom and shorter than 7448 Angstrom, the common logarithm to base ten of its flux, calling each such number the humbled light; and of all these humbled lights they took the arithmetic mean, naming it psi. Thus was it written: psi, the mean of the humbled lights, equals 0.970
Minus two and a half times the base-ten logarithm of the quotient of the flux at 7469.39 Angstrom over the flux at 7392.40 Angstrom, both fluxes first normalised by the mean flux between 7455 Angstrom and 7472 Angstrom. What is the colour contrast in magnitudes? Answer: 0.030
